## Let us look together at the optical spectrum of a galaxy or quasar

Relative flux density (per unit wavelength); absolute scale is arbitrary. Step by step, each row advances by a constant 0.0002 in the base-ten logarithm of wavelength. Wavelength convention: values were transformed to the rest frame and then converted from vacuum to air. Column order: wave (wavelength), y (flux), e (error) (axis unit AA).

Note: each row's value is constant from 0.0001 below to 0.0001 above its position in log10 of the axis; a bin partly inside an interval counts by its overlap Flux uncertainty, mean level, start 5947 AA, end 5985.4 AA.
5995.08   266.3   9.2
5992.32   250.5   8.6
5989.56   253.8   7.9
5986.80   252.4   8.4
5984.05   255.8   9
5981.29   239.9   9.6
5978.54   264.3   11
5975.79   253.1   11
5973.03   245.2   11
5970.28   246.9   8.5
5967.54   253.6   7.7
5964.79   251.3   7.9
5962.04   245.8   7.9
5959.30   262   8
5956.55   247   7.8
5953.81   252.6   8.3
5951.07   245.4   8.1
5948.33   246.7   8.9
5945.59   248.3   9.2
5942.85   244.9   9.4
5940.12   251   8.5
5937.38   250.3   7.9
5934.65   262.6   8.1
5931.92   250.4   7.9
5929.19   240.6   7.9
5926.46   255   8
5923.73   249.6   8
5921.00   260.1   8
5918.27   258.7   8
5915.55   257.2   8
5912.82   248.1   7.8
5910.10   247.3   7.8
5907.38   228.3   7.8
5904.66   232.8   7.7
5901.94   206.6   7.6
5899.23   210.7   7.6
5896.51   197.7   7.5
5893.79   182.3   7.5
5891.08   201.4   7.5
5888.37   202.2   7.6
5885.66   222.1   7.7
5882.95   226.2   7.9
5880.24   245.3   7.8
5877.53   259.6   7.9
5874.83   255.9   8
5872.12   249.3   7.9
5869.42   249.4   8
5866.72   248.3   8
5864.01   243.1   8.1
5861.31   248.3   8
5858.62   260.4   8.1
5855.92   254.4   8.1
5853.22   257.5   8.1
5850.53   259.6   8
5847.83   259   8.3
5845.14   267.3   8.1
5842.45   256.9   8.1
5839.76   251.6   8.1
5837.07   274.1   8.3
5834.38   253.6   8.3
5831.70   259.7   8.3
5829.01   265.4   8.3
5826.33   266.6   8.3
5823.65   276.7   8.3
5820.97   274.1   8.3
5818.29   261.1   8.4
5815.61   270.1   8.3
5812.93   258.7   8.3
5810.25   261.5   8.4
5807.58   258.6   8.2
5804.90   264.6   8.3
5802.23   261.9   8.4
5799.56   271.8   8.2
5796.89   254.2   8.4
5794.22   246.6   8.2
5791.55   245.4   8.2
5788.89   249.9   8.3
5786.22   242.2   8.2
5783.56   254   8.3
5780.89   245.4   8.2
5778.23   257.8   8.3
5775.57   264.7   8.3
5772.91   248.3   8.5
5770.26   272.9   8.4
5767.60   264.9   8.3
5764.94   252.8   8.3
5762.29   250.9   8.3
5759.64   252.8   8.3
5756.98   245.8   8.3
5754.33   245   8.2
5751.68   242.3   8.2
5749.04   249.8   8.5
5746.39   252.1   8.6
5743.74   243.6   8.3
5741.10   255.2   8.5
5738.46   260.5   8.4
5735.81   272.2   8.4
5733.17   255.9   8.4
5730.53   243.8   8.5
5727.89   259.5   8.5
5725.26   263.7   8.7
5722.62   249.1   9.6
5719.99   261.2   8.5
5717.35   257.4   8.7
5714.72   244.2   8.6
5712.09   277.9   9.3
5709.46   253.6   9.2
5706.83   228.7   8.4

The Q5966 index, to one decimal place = 8.9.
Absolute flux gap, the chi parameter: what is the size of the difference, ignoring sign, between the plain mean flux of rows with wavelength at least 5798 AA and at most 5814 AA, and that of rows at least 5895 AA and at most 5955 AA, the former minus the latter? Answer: 20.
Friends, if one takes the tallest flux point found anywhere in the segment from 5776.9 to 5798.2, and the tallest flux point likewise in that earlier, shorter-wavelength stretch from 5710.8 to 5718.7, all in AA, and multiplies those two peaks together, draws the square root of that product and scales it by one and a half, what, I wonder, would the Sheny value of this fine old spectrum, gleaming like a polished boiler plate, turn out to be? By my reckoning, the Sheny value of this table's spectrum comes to 401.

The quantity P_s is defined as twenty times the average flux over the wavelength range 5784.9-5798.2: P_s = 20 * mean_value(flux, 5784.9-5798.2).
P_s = 4953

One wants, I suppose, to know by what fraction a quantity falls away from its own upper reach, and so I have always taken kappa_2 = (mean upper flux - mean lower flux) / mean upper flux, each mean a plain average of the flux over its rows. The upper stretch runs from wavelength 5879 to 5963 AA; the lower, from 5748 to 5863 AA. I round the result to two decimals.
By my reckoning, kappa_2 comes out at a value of -0.08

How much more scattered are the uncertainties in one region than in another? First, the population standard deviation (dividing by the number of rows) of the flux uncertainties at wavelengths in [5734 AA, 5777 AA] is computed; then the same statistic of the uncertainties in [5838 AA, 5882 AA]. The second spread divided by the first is 1.0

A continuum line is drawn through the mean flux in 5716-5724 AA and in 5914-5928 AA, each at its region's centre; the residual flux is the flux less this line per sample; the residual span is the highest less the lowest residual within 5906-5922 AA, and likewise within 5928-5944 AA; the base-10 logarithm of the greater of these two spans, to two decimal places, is 1.50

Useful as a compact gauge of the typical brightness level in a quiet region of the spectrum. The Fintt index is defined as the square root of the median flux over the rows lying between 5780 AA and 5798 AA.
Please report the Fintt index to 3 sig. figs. 15.7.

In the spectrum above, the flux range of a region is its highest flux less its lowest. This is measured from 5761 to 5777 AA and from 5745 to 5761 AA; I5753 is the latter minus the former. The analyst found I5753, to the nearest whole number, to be -14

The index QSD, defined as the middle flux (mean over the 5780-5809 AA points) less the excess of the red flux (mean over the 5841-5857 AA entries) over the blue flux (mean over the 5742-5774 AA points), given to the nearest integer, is 247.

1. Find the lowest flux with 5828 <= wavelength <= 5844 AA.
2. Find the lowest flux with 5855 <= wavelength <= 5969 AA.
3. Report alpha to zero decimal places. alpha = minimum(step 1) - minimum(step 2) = 69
